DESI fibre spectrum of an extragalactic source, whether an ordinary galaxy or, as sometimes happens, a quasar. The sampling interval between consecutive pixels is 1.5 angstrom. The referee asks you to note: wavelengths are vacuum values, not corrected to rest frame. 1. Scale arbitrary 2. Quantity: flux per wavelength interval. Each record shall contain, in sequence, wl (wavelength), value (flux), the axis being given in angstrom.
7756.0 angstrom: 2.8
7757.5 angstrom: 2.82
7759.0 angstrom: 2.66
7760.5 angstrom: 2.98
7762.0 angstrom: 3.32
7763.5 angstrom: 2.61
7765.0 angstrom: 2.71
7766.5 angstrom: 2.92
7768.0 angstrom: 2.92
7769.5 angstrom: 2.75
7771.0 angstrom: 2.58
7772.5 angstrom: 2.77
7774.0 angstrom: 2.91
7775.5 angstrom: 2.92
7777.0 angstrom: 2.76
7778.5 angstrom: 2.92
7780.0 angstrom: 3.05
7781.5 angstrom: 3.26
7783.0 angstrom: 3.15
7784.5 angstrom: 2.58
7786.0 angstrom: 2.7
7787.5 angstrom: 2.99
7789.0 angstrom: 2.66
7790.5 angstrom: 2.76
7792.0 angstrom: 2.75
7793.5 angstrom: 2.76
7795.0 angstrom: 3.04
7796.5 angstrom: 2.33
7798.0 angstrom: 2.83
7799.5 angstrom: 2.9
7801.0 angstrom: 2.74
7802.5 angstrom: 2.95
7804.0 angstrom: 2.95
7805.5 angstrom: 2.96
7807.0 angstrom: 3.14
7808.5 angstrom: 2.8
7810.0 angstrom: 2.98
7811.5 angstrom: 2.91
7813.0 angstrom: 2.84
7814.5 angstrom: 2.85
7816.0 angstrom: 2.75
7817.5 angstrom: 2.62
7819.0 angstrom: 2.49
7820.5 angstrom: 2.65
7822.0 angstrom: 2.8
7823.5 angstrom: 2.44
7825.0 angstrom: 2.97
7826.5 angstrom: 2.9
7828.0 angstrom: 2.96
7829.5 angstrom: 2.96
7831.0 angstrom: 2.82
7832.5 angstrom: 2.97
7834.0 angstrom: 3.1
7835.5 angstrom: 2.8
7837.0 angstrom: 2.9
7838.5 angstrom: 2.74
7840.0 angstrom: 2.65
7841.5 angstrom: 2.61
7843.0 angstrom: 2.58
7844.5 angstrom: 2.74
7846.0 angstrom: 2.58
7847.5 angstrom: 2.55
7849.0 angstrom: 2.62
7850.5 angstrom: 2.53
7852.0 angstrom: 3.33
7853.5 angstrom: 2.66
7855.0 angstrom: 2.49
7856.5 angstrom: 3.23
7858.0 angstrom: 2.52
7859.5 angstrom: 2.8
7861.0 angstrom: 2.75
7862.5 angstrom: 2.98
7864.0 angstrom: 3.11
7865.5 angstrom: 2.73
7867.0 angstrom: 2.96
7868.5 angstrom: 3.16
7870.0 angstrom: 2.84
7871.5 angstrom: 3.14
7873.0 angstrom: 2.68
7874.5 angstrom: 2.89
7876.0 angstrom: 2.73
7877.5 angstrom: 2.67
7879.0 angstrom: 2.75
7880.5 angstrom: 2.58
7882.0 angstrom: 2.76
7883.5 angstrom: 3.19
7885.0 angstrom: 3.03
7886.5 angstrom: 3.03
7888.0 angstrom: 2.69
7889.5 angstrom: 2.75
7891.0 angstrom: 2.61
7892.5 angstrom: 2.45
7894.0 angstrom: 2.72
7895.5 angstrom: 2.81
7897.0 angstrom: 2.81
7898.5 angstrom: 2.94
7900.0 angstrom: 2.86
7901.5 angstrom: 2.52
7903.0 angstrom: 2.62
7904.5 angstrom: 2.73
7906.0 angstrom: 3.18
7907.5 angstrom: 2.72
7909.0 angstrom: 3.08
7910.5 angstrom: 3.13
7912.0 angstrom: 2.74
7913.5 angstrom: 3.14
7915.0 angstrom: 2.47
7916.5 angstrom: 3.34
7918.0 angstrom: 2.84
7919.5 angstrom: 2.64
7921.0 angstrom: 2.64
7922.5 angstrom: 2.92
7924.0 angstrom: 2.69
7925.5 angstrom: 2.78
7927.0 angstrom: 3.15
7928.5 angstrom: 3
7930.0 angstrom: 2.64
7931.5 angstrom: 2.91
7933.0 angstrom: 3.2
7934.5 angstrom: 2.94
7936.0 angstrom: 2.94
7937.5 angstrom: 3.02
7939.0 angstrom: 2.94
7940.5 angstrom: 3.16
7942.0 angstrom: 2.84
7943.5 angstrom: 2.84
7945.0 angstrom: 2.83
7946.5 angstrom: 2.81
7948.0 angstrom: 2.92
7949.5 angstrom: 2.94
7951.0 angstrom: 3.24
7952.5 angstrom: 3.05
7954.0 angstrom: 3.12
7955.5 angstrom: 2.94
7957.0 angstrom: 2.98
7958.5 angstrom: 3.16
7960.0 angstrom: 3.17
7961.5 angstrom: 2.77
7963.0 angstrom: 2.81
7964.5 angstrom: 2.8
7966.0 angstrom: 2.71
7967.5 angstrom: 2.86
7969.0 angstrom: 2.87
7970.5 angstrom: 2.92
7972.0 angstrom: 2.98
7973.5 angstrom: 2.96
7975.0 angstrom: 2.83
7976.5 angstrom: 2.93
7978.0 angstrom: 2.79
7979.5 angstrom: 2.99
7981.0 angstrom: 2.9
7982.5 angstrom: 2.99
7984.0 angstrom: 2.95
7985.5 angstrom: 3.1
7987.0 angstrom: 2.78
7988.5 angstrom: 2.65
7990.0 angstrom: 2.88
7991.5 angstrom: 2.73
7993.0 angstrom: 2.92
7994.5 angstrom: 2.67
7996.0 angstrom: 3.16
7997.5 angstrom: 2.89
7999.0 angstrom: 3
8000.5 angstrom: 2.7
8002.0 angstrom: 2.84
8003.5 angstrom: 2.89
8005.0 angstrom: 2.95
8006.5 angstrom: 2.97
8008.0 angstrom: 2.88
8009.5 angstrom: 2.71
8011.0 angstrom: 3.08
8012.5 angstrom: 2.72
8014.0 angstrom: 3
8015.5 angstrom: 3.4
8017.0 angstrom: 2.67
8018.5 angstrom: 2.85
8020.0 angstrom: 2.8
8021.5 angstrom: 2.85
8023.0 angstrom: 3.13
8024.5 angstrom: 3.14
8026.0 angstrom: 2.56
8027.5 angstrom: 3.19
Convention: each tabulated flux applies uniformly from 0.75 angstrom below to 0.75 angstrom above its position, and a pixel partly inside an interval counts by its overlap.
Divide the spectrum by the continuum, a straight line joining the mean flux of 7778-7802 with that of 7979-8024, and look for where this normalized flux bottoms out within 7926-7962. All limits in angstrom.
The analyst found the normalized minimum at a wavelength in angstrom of 7930.0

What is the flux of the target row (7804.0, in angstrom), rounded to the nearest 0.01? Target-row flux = 2.95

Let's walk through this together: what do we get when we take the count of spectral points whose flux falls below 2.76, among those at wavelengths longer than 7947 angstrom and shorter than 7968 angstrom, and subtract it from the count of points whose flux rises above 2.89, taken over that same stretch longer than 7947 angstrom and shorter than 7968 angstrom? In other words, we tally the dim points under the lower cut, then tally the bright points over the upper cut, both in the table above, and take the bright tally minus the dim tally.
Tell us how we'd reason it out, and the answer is 8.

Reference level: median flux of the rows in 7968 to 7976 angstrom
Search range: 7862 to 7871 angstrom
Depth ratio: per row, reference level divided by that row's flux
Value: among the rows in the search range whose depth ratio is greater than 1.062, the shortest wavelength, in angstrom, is 7865.5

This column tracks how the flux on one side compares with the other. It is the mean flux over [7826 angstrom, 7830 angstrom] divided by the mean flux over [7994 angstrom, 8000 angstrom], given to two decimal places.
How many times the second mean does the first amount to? 1.00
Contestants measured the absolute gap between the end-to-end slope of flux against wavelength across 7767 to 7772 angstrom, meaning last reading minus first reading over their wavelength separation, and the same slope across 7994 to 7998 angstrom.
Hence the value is 0.19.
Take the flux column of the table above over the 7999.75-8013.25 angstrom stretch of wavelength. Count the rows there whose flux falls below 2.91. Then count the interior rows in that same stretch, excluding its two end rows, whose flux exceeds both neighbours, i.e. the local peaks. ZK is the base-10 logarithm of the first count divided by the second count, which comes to 0.48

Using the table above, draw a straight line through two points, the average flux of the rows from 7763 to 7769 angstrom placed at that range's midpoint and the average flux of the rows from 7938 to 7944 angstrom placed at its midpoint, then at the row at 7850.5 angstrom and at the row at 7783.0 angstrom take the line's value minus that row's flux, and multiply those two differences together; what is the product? -0.12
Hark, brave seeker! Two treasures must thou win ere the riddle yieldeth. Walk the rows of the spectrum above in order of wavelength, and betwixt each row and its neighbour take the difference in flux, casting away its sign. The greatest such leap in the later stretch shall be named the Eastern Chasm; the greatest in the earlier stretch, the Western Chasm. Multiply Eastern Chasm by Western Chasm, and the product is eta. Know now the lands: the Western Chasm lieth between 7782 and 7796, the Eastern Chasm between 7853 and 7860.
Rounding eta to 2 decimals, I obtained 0.42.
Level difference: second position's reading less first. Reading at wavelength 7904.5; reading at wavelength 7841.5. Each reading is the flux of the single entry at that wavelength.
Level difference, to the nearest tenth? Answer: -0.1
